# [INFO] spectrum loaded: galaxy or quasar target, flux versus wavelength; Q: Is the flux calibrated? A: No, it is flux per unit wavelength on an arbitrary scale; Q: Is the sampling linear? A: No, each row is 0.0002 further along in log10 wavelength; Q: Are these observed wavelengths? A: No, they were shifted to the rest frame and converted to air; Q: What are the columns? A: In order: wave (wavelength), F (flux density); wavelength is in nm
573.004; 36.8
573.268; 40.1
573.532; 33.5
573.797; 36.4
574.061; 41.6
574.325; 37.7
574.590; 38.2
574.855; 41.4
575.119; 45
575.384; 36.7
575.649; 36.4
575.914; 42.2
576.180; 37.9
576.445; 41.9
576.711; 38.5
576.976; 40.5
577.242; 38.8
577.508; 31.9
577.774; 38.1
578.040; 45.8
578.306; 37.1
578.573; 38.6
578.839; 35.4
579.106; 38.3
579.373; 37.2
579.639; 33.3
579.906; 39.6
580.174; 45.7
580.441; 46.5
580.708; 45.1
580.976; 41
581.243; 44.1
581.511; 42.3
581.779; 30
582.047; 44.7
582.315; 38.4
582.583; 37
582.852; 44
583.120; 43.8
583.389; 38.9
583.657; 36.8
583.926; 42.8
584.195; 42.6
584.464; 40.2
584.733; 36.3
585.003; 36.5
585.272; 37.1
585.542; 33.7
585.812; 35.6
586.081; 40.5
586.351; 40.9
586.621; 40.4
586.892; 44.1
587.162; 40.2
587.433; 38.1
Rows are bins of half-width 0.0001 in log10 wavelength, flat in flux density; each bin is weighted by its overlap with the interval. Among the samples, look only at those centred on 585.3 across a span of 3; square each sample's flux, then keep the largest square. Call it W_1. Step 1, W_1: 1832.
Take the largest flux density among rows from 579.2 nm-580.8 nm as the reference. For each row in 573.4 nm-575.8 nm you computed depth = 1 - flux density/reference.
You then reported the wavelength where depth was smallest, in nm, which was 575.119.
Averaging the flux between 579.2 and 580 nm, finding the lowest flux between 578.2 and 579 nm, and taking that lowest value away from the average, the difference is 1.3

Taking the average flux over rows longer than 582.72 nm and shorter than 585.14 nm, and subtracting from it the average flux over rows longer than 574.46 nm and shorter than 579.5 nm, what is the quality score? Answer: 1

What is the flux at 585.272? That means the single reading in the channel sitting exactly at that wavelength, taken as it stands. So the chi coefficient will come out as 37.1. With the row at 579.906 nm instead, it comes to 39.6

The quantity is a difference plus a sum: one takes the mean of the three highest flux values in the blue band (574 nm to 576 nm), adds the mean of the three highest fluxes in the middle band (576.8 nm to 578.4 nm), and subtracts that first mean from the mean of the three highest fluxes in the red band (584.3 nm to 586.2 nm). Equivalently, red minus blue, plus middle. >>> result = 38.0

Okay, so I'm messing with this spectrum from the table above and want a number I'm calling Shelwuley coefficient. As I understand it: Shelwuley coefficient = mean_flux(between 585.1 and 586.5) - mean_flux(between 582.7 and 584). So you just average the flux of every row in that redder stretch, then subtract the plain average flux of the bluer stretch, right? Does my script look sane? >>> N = -4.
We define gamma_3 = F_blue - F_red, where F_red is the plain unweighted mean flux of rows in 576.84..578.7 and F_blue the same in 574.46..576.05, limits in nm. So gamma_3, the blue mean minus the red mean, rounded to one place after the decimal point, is 1.3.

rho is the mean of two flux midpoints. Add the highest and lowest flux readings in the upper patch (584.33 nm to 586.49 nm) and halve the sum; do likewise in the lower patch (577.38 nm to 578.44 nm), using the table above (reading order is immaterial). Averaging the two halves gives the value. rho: 38.1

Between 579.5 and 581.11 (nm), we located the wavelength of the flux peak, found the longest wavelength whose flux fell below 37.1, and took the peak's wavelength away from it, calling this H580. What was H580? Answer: -0.80 nm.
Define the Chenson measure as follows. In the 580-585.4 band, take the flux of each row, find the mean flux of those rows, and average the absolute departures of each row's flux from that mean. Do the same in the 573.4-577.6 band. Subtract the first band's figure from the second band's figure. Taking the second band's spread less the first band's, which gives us -0.91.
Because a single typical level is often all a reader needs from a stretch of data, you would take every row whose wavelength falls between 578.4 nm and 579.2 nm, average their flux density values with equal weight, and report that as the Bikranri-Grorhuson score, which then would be 37.4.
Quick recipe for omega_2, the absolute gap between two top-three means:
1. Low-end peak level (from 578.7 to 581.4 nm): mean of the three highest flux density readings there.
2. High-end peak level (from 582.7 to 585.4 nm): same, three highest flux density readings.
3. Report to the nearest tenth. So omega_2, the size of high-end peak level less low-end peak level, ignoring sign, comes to 2.2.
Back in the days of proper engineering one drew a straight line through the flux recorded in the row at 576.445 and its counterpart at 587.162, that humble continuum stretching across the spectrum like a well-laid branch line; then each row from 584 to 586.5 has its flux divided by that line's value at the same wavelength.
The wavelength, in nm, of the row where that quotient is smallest 585.542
